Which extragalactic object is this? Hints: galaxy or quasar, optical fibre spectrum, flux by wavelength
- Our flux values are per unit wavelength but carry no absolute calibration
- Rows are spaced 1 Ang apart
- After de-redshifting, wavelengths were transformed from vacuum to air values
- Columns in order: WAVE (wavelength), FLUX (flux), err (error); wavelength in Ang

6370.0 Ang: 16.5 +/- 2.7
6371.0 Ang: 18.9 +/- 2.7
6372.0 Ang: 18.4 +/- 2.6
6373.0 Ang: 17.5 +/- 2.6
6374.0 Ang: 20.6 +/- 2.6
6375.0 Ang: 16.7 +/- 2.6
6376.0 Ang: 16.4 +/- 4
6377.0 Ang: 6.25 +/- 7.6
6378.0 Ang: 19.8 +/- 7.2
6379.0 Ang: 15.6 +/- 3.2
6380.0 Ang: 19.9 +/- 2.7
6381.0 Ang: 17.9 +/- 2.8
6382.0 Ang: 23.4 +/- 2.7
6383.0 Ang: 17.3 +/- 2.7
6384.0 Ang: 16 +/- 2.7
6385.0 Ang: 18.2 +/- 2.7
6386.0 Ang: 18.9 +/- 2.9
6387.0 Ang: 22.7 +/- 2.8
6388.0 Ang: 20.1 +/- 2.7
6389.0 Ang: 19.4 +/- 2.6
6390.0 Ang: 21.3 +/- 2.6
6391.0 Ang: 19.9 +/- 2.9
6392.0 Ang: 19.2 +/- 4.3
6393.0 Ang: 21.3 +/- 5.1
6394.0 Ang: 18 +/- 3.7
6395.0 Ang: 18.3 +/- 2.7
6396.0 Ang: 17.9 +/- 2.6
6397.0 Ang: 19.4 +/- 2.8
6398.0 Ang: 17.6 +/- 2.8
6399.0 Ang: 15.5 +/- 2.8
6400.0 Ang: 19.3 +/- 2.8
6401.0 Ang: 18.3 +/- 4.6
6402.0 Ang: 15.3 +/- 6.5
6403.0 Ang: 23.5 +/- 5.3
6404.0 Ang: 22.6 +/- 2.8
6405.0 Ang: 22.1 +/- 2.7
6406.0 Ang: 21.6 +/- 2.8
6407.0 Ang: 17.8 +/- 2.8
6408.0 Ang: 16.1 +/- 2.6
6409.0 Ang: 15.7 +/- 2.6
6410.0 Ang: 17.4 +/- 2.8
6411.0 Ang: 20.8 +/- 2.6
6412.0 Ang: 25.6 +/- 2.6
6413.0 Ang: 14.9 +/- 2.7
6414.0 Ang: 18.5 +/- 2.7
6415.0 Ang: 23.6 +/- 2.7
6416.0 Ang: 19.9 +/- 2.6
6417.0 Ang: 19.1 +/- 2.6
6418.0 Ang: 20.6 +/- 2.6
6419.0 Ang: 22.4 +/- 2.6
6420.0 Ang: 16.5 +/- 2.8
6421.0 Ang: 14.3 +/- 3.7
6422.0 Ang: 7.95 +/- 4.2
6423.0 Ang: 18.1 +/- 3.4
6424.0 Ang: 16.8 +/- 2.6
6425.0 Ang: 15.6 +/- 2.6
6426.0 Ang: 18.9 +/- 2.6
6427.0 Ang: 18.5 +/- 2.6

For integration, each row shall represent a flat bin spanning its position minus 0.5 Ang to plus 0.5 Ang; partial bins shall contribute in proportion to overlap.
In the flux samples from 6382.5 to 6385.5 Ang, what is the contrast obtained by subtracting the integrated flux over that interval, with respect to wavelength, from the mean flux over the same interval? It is -34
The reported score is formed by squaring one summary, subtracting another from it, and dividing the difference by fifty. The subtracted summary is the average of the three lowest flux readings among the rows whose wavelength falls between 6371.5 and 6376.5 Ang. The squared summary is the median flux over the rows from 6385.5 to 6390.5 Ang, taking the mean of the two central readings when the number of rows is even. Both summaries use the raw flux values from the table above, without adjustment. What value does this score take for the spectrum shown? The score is 7.7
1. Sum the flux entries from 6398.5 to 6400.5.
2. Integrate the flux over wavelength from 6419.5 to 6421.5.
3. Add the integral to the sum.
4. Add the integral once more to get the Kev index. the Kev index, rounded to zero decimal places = 96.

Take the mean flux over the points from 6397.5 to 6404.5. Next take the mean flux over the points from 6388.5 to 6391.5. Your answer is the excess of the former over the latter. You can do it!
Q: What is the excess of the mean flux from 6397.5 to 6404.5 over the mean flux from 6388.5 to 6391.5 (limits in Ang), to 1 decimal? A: -1.3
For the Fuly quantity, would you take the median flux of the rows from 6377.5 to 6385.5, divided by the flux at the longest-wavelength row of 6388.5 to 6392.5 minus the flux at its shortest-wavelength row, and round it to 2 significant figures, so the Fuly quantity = -90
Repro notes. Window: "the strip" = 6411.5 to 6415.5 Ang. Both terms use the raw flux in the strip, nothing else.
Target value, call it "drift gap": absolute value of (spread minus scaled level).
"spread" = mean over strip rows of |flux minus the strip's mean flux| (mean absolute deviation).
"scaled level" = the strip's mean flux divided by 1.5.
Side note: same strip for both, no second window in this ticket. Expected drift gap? 9.8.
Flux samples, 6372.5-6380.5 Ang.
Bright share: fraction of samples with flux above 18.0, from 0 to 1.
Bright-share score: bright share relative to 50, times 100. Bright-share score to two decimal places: 0.75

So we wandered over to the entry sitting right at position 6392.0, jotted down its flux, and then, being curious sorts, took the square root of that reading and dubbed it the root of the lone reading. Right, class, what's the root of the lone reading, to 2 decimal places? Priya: 4.38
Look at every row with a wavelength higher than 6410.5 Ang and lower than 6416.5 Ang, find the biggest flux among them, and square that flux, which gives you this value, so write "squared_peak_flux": 655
